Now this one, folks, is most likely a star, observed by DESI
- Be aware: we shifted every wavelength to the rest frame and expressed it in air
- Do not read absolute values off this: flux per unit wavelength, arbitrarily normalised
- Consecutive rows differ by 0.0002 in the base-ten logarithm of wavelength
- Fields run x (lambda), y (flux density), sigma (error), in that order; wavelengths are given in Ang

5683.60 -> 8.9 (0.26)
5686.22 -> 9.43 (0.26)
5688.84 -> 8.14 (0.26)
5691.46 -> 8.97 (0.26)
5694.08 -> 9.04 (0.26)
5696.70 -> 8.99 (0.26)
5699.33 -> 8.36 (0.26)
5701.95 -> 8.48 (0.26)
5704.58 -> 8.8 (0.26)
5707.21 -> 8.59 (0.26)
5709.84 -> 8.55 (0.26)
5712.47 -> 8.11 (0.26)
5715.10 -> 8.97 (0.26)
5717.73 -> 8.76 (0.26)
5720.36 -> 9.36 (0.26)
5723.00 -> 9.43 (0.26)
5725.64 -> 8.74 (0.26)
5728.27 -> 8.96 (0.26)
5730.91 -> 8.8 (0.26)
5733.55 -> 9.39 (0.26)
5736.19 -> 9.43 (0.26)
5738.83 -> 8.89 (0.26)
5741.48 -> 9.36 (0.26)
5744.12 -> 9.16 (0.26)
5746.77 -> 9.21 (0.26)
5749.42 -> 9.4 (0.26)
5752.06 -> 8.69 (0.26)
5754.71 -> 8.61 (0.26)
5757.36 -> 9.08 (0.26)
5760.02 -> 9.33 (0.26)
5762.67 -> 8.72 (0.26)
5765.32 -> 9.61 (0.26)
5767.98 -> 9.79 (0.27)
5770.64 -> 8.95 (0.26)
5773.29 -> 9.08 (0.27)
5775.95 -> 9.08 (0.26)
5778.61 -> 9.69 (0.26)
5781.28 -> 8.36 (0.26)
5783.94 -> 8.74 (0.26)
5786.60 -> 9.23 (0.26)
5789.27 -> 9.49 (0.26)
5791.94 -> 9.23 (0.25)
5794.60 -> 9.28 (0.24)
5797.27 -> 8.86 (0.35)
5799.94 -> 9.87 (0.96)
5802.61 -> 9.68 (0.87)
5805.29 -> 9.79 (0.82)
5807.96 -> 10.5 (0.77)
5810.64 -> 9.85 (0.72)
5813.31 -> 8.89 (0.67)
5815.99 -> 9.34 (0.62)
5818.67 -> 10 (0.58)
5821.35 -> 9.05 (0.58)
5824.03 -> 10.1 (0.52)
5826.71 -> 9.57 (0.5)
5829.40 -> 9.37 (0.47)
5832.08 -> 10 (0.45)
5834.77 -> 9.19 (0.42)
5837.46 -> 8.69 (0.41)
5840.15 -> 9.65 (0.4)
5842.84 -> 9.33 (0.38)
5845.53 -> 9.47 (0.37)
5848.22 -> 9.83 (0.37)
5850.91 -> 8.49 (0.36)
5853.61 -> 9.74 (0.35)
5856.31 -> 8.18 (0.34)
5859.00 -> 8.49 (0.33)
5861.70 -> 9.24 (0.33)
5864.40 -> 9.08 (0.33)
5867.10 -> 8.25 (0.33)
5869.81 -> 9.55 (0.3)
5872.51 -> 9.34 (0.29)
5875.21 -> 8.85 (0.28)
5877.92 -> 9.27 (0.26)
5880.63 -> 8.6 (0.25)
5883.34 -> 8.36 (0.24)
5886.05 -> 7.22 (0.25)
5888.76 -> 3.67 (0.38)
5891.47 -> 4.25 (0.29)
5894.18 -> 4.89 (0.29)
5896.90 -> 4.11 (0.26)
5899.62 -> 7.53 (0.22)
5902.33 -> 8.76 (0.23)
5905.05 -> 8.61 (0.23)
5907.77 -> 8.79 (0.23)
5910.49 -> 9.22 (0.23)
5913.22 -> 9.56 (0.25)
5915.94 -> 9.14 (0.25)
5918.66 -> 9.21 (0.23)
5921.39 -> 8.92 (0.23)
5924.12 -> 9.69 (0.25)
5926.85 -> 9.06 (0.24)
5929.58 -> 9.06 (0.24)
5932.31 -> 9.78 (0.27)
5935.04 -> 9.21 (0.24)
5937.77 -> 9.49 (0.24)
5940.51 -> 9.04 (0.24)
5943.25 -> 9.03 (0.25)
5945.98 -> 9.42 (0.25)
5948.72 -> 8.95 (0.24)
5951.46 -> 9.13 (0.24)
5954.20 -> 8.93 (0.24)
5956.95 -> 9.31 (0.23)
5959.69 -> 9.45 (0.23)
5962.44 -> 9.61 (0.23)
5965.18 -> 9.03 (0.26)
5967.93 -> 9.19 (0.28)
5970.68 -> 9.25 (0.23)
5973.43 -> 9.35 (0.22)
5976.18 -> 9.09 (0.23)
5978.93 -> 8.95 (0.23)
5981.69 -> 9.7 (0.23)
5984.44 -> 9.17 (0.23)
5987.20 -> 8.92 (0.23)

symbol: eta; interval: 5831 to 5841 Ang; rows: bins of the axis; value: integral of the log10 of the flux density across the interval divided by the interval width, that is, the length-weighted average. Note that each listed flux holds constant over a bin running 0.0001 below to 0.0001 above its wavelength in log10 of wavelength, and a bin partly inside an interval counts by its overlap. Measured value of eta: 0.970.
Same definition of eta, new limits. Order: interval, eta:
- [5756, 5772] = 0.966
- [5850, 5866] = 0.947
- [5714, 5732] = 0.955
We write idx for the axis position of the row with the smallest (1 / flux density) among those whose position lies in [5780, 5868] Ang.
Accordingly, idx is 5807.96 Ang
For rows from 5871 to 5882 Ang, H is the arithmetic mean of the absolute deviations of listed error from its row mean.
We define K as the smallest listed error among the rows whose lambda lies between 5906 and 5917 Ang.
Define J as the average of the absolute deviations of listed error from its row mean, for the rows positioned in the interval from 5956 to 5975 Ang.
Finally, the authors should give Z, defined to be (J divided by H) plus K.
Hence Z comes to 1.4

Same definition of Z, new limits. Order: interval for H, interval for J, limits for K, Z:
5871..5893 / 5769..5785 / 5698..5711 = 0.4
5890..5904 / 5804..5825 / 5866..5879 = 3.5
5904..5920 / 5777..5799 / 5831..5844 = 2.7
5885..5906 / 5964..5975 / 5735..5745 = 0.8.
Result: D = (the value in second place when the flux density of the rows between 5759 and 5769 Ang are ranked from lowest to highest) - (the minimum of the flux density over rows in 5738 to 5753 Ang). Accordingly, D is 0.64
